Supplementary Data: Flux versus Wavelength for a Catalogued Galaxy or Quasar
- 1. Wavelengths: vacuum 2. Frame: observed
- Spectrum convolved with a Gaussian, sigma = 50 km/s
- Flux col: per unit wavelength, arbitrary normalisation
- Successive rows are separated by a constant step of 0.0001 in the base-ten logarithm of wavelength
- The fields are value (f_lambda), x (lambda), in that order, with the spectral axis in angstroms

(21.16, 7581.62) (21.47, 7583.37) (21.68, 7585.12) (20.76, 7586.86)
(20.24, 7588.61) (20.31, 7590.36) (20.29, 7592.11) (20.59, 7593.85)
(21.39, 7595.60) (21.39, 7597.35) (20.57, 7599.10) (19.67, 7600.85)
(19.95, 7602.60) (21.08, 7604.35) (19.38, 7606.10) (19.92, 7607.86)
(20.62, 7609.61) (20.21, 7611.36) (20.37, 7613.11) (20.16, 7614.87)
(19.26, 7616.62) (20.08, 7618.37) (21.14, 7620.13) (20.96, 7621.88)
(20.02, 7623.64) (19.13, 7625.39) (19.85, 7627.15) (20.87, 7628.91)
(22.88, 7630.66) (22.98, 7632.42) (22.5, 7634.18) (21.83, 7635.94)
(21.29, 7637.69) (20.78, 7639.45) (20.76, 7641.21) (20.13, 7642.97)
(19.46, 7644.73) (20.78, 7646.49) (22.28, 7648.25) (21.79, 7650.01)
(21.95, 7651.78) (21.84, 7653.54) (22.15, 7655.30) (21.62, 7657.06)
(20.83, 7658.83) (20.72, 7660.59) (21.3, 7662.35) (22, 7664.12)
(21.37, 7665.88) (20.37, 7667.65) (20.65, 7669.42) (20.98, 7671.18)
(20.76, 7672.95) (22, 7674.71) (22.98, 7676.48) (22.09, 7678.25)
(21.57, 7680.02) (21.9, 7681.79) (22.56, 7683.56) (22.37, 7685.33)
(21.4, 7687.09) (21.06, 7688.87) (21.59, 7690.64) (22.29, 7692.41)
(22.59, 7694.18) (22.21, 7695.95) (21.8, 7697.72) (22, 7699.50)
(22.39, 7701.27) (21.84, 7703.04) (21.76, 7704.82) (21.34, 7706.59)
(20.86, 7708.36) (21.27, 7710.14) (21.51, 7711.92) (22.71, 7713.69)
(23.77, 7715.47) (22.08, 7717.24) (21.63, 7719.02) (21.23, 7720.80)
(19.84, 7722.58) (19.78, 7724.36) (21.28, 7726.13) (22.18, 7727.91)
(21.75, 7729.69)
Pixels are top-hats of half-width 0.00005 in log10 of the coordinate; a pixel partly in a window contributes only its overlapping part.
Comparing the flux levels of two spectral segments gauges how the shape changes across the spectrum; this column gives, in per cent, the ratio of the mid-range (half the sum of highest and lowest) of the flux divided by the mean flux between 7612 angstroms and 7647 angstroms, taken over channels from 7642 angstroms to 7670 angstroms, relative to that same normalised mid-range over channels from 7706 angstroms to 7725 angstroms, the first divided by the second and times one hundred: 96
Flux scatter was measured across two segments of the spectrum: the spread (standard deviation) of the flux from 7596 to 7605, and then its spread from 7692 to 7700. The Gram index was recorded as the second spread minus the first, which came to -0.4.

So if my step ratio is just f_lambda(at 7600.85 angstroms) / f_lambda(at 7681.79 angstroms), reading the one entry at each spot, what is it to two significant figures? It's 0.90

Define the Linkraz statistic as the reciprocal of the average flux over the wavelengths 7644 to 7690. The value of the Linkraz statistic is 0.0465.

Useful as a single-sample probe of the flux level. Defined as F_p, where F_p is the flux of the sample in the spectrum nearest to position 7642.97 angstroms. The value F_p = 20.13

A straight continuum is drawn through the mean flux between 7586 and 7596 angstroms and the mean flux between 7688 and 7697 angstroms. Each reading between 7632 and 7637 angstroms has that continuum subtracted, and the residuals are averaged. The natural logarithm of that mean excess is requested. 0.2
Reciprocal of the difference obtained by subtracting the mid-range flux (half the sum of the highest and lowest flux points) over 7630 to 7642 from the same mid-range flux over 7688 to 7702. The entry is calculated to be -22.2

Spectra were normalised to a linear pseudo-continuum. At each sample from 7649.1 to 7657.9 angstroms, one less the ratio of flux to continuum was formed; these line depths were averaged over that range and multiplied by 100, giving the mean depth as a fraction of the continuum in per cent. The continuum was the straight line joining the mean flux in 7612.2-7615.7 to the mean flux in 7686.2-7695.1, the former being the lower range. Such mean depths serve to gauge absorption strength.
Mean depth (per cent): -3.9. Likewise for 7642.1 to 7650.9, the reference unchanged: 0.1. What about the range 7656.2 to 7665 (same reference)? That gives -0.5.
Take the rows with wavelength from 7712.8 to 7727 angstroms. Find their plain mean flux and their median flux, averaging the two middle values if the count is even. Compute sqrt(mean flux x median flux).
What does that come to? 21.5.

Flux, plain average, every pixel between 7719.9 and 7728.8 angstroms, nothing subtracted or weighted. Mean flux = 20.9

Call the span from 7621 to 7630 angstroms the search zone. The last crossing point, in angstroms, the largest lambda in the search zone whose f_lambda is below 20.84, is 7627.15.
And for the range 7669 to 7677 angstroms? 7672.95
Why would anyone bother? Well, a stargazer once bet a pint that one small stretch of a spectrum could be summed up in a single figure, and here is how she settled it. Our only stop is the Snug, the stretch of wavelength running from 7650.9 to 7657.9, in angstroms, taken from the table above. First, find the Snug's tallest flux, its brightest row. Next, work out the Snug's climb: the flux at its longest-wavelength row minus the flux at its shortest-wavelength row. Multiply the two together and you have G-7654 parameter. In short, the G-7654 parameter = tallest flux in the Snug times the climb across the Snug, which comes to -7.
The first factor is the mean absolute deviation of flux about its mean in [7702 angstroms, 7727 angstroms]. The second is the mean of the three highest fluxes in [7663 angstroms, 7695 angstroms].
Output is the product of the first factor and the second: 16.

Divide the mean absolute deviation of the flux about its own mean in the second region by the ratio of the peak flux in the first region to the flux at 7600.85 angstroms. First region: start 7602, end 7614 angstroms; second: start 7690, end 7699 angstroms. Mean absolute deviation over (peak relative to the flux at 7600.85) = 0.30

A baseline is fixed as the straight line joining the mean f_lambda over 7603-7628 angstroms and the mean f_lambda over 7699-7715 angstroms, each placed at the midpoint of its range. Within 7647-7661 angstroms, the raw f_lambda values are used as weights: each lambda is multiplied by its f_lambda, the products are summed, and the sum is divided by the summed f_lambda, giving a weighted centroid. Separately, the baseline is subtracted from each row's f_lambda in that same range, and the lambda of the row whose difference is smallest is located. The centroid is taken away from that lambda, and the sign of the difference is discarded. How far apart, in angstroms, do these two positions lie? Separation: 6.3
